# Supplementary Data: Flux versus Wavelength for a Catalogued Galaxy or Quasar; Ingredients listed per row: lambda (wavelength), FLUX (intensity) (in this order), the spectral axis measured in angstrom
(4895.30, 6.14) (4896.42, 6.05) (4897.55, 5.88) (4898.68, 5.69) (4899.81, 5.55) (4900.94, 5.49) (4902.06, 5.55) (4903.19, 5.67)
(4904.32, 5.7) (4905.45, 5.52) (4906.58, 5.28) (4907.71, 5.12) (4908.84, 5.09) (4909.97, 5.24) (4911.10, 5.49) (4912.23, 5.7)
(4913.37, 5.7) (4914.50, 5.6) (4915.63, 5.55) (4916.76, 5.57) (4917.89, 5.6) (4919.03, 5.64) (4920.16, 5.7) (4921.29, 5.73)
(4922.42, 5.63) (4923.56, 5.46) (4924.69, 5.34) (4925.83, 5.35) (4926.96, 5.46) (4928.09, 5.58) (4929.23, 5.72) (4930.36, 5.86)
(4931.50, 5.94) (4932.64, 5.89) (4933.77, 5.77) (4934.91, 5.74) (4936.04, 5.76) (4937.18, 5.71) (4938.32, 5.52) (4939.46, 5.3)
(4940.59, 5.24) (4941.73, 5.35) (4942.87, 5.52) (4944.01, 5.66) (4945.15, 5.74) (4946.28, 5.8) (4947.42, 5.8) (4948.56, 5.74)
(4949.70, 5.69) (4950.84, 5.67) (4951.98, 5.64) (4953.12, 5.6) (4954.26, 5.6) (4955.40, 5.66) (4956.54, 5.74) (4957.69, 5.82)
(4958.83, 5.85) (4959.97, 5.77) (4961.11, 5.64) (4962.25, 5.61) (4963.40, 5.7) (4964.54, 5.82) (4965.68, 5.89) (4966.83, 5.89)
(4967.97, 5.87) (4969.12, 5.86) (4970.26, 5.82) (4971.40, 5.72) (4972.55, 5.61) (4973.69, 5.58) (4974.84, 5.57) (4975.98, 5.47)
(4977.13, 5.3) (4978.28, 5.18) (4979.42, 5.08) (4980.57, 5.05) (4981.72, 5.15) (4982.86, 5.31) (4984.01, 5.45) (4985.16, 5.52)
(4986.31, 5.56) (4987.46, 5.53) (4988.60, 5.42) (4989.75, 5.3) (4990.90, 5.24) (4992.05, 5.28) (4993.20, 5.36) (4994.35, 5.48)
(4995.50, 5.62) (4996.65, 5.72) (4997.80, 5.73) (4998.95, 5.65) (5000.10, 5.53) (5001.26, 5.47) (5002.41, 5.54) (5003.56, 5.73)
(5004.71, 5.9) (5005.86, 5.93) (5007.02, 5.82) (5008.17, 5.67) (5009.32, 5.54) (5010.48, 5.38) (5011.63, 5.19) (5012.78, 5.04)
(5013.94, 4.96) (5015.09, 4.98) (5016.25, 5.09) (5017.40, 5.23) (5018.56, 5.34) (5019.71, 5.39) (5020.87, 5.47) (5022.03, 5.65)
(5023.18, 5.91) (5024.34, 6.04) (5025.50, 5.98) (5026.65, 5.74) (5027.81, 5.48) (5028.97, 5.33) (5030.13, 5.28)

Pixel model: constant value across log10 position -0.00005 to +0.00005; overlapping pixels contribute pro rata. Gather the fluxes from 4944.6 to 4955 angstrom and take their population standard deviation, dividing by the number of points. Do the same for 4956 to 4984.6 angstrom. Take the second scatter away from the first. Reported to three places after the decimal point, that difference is -0.192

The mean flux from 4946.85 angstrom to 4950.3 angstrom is 5.74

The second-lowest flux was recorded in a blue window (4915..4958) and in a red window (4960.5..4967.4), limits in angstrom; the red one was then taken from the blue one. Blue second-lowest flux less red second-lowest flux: -0.34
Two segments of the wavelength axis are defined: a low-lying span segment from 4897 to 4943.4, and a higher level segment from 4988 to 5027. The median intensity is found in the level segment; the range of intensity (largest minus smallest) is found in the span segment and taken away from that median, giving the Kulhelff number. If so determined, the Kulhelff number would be 4.7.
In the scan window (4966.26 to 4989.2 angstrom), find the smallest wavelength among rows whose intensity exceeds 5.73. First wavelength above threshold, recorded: 4966.83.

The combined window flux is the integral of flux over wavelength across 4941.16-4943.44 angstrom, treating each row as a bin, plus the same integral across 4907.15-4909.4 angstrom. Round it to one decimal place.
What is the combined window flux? 23.9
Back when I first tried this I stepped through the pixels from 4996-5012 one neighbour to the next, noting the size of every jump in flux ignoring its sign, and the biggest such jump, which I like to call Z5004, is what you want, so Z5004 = 0.19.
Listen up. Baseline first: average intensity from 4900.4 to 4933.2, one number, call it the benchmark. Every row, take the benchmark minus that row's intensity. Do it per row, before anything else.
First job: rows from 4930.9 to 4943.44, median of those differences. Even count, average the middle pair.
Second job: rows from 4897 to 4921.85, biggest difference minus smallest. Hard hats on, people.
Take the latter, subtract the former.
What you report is 0.94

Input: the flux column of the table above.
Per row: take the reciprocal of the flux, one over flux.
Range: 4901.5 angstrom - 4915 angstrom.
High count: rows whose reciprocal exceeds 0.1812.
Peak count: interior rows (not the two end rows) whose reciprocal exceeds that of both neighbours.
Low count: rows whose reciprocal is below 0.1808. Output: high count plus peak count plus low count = 12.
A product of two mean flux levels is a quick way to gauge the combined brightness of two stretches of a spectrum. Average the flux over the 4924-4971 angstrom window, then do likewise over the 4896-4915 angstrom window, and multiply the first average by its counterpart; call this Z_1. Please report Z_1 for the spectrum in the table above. 31.5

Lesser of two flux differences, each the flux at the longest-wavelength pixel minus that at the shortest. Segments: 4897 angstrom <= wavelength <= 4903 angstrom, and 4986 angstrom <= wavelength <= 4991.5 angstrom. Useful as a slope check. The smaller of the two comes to -0.33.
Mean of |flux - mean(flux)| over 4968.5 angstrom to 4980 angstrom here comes 0.209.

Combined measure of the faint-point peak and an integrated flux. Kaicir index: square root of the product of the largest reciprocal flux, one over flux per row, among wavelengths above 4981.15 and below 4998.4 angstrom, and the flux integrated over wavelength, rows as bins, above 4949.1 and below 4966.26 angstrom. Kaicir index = 4.36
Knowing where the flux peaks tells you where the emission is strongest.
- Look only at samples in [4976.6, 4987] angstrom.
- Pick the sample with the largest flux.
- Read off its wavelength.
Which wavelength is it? 4986.31 angstrom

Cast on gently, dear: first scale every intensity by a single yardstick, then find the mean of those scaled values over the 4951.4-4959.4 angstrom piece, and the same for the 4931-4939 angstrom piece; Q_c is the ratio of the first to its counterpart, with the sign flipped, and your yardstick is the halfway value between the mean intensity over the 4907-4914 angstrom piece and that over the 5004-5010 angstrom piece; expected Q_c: -0.99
